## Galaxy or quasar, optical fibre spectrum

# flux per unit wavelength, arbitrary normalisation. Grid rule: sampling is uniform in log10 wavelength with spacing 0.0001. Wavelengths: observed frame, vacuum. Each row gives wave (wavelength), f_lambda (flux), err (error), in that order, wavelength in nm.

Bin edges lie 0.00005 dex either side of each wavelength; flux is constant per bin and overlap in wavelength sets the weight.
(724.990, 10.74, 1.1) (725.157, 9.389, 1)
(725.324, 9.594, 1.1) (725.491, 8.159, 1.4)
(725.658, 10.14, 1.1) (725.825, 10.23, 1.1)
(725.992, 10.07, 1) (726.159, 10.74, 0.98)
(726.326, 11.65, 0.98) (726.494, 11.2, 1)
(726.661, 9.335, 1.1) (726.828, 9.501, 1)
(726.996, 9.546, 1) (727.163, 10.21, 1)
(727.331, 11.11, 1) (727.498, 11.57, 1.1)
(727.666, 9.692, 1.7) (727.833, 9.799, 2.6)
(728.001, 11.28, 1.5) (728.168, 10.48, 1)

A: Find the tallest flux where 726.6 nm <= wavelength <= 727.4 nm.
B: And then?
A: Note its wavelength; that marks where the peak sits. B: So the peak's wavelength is 727.331 nm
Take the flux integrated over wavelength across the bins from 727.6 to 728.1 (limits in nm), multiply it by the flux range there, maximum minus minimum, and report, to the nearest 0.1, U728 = 8.2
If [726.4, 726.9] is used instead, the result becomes 9.4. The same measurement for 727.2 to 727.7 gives 10.2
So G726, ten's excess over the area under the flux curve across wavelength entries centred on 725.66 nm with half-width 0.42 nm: 1.9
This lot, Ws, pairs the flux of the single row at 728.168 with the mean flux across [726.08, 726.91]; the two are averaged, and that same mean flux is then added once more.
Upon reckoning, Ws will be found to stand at 20.97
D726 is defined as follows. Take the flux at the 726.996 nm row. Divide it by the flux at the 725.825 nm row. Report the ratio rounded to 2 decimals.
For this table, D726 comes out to 0.93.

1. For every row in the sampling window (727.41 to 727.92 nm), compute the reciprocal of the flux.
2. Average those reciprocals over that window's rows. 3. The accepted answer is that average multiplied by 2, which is 0.194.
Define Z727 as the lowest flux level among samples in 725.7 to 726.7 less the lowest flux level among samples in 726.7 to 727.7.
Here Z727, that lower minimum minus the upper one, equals -0.17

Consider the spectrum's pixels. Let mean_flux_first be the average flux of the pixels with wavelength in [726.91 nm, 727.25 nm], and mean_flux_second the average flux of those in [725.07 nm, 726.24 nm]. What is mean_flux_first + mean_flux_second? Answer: 19.6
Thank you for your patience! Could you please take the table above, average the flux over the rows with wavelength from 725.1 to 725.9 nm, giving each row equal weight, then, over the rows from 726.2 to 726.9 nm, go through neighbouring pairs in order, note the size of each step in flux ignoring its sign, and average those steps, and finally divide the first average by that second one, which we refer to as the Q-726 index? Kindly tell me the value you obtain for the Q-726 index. 11.5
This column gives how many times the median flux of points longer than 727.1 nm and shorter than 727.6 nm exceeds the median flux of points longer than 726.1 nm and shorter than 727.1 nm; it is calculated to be 1.10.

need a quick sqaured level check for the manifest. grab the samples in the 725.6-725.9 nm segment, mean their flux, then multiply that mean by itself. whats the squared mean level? 104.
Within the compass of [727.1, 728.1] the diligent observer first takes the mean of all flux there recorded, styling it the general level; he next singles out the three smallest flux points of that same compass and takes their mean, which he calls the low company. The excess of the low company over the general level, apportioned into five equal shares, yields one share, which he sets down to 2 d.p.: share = -0.14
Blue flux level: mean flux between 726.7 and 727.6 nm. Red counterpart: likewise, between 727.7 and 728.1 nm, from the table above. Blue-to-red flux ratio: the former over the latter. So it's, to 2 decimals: 0.99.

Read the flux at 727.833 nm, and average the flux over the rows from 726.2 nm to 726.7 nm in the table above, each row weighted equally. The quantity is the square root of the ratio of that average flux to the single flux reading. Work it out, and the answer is 1.05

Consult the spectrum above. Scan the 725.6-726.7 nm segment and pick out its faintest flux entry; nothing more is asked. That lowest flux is 9.335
